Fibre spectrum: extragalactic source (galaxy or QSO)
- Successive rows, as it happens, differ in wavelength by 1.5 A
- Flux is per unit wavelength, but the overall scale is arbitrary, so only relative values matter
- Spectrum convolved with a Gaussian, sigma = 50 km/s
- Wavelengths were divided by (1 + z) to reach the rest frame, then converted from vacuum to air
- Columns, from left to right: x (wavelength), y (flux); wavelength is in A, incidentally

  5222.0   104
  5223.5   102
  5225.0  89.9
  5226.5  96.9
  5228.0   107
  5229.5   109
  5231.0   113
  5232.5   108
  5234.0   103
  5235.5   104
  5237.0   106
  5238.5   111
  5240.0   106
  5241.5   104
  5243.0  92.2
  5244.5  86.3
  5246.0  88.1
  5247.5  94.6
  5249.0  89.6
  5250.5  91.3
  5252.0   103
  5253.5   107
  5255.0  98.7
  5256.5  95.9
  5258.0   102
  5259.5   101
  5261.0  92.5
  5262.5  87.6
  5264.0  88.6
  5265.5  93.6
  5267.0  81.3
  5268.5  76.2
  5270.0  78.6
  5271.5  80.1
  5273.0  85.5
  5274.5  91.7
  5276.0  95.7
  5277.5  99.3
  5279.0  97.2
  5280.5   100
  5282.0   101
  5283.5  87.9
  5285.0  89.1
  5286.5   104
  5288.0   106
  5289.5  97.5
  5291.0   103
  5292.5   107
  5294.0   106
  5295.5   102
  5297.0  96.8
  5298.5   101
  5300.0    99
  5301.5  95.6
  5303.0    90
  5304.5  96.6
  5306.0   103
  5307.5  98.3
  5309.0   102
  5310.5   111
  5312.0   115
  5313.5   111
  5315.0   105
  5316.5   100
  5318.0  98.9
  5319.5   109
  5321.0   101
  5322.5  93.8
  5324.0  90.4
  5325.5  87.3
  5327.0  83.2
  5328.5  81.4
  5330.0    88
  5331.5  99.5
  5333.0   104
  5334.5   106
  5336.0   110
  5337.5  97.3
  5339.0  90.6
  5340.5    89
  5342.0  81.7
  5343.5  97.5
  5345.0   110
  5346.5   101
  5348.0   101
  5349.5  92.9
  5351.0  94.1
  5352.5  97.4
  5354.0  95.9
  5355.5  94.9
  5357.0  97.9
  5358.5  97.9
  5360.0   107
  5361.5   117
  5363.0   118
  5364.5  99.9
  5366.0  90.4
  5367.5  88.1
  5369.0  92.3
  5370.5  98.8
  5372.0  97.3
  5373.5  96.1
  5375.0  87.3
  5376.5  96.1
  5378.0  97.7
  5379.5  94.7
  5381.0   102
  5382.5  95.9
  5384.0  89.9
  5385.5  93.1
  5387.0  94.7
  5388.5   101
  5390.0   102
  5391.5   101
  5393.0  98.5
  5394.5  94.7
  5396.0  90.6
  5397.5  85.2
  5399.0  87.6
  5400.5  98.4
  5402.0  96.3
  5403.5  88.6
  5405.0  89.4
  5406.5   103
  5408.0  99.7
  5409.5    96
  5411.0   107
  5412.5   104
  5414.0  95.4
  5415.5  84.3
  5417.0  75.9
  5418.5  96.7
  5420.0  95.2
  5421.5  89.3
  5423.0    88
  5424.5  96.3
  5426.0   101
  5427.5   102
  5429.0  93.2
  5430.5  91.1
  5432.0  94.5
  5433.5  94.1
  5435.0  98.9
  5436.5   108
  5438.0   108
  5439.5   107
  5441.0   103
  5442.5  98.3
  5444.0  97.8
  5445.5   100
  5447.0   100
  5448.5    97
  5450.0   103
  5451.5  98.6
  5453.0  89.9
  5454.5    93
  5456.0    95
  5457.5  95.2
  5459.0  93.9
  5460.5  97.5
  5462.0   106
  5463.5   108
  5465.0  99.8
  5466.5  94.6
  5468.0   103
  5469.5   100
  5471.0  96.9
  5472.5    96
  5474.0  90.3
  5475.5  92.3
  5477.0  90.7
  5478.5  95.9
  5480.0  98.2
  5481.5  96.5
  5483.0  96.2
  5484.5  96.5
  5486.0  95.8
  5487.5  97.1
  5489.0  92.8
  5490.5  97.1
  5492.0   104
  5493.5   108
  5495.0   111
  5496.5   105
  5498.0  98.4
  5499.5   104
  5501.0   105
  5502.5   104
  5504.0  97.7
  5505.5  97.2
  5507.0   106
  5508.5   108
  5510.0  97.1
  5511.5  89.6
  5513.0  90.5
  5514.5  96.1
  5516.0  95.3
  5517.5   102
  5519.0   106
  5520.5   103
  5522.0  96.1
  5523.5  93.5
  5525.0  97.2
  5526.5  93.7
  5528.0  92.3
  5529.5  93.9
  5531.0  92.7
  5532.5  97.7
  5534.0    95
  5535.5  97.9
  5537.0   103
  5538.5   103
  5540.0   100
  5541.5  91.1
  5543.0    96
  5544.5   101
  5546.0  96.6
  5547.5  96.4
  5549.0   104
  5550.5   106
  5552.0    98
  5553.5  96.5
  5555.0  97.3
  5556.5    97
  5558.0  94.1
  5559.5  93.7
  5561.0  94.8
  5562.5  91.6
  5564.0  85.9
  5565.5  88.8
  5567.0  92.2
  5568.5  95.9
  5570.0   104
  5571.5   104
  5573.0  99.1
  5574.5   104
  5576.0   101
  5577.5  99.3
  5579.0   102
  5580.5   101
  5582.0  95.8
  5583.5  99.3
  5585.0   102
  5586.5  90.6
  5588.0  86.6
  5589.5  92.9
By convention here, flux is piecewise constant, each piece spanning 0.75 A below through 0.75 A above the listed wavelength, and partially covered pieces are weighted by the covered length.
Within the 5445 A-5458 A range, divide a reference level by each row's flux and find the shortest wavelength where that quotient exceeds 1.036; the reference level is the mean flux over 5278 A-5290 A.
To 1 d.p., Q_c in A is 5453.0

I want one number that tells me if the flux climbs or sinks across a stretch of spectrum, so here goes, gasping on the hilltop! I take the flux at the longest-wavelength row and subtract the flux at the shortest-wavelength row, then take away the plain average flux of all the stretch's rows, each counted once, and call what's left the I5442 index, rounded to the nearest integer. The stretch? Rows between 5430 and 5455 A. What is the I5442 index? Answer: -97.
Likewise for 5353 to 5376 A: -107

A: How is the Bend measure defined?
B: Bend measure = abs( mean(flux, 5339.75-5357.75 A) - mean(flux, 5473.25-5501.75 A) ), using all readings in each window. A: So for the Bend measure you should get 2.6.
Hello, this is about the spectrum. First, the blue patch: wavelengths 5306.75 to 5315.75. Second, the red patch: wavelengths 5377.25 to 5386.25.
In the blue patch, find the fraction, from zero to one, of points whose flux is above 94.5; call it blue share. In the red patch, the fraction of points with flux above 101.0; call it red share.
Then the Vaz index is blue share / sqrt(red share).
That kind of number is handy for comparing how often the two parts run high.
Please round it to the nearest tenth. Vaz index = 2.4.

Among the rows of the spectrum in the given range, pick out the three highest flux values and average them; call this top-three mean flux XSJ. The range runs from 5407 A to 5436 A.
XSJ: 104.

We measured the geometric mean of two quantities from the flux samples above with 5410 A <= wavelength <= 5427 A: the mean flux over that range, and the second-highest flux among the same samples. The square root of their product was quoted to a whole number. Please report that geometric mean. 99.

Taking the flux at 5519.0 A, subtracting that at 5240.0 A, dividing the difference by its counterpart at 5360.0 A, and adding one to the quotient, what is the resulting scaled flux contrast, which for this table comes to 1.00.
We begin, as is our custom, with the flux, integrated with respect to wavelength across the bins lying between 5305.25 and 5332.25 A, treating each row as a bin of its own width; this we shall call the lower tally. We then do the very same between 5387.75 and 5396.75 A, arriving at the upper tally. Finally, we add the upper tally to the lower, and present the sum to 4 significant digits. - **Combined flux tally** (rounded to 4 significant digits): 3548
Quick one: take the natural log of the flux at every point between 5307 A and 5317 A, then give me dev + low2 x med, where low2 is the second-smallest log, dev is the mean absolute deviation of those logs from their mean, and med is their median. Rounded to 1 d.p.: 21.5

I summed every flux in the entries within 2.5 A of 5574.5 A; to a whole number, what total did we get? 304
